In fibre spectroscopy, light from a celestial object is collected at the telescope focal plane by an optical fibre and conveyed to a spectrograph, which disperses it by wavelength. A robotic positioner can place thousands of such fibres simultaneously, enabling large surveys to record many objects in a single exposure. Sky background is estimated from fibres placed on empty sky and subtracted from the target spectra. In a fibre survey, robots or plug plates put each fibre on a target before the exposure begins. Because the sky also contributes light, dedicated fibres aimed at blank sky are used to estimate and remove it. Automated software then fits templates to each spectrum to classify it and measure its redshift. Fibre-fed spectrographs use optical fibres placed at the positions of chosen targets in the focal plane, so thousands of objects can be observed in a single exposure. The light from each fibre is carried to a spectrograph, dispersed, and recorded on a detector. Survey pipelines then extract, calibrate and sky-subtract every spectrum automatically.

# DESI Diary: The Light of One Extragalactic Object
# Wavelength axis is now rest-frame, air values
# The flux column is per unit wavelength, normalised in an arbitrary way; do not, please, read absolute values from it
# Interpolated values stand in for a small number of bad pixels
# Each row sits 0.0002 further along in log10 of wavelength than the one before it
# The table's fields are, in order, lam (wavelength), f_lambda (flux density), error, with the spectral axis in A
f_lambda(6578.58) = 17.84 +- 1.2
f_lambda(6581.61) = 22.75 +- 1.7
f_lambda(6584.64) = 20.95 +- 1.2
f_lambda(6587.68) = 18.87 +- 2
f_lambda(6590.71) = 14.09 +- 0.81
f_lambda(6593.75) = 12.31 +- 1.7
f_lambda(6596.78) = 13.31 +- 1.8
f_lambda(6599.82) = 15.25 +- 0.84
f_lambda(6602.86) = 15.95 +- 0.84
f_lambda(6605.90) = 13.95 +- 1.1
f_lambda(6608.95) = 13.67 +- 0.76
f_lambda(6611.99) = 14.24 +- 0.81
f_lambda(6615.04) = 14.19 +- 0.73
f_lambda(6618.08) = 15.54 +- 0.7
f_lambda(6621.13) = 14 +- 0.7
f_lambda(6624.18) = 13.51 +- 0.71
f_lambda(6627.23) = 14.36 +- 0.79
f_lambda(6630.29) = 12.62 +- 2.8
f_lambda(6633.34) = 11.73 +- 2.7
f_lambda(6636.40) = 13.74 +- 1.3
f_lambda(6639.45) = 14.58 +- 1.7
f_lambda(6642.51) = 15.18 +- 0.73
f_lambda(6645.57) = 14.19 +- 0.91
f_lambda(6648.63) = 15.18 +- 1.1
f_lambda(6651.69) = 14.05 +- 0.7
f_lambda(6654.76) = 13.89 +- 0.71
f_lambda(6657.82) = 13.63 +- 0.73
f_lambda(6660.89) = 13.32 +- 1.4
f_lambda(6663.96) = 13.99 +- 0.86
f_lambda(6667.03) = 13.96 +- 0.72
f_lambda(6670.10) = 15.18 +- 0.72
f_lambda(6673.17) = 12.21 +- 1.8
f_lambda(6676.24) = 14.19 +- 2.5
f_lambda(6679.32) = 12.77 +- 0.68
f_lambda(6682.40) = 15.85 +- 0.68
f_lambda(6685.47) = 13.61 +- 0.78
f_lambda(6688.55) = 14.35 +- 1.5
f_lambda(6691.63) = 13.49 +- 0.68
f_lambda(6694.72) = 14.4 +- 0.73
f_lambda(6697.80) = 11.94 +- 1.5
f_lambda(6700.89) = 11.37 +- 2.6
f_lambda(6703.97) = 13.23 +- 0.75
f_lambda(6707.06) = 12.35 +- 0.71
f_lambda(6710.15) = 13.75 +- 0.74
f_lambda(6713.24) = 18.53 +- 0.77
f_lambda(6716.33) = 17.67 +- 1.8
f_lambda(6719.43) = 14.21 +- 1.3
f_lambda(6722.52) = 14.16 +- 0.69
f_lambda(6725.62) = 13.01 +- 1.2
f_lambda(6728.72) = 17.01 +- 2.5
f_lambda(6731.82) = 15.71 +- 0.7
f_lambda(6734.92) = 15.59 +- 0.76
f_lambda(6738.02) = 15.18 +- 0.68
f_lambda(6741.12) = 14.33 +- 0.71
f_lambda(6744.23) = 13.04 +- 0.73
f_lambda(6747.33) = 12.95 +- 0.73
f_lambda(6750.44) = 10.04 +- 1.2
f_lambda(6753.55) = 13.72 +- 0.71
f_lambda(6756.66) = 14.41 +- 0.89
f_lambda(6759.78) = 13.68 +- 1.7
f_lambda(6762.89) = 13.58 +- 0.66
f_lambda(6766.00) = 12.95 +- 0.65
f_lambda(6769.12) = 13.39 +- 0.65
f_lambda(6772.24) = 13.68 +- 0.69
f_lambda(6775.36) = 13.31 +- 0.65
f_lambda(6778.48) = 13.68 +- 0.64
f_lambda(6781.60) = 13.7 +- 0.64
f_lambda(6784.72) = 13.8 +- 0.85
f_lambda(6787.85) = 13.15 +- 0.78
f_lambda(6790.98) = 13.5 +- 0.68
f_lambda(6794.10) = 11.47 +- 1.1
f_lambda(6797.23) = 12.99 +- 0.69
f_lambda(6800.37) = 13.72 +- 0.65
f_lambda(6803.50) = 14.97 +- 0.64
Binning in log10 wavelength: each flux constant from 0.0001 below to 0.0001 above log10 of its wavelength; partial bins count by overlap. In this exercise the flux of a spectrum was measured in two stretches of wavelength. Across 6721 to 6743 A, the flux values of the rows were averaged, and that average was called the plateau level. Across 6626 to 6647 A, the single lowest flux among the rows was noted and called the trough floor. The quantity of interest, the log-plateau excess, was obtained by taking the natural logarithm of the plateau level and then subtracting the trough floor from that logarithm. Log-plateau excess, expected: -9.0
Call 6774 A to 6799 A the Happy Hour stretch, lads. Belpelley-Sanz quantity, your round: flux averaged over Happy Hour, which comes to 13.2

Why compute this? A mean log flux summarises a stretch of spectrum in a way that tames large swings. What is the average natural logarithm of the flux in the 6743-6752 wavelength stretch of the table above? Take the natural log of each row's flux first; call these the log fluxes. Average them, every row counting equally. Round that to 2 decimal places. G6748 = 2.48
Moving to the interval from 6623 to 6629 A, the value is 2.63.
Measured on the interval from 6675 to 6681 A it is 2.60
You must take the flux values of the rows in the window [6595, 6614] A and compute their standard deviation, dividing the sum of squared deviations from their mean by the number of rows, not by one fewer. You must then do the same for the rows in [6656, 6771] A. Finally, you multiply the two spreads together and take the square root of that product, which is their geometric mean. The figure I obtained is 1.2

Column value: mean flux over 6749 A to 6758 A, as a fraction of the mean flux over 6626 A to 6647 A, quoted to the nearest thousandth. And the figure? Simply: 0.924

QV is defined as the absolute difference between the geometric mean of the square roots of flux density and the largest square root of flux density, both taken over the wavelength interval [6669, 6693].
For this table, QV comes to 0.25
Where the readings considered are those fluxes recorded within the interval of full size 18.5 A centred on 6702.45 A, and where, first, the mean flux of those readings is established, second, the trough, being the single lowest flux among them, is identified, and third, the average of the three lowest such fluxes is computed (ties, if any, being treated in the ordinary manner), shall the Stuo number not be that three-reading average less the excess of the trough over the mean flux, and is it 13.4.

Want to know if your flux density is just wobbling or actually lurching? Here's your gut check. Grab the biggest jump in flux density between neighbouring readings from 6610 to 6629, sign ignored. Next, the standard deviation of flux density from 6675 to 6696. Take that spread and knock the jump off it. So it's -0.6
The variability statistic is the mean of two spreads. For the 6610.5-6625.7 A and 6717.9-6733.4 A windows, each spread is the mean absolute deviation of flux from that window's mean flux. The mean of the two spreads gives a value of 0.9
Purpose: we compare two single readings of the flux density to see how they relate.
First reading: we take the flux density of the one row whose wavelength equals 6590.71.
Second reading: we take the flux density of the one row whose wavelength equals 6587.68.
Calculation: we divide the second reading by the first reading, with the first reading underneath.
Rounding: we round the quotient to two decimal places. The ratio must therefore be 1.34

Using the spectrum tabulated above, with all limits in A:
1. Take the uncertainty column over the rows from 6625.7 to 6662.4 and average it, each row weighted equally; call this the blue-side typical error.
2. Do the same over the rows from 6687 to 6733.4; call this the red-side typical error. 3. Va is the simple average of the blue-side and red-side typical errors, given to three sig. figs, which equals 1.25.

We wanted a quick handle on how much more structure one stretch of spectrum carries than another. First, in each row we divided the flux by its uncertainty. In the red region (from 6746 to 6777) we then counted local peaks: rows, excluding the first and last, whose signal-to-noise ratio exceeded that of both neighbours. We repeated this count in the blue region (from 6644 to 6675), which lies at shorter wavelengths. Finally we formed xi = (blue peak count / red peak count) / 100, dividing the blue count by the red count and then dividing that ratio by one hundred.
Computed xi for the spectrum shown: 0.0067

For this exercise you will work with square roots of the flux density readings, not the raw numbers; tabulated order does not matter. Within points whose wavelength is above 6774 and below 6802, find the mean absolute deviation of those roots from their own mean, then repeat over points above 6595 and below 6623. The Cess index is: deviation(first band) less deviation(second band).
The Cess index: -0.03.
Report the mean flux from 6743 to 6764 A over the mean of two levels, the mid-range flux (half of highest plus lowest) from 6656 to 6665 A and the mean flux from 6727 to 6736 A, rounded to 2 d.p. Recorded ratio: 0.88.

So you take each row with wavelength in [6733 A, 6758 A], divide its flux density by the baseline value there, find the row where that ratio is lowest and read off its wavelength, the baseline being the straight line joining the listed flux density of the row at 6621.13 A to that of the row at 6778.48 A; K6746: 6750.44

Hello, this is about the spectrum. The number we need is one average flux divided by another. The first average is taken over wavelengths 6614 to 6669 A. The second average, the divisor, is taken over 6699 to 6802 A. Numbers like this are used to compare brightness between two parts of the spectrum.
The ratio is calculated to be 1.01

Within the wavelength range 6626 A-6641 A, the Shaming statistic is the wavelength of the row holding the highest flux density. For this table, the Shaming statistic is 6639.45 A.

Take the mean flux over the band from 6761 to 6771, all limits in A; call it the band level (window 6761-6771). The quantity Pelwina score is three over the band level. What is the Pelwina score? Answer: 0.225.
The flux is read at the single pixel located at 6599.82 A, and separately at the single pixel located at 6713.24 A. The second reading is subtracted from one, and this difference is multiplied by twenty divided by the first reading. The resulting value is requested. -23.0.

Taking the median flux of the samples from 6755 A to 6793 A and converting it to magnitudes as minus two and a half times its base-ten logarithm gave -2.836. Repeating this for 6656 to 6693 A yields -2.849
